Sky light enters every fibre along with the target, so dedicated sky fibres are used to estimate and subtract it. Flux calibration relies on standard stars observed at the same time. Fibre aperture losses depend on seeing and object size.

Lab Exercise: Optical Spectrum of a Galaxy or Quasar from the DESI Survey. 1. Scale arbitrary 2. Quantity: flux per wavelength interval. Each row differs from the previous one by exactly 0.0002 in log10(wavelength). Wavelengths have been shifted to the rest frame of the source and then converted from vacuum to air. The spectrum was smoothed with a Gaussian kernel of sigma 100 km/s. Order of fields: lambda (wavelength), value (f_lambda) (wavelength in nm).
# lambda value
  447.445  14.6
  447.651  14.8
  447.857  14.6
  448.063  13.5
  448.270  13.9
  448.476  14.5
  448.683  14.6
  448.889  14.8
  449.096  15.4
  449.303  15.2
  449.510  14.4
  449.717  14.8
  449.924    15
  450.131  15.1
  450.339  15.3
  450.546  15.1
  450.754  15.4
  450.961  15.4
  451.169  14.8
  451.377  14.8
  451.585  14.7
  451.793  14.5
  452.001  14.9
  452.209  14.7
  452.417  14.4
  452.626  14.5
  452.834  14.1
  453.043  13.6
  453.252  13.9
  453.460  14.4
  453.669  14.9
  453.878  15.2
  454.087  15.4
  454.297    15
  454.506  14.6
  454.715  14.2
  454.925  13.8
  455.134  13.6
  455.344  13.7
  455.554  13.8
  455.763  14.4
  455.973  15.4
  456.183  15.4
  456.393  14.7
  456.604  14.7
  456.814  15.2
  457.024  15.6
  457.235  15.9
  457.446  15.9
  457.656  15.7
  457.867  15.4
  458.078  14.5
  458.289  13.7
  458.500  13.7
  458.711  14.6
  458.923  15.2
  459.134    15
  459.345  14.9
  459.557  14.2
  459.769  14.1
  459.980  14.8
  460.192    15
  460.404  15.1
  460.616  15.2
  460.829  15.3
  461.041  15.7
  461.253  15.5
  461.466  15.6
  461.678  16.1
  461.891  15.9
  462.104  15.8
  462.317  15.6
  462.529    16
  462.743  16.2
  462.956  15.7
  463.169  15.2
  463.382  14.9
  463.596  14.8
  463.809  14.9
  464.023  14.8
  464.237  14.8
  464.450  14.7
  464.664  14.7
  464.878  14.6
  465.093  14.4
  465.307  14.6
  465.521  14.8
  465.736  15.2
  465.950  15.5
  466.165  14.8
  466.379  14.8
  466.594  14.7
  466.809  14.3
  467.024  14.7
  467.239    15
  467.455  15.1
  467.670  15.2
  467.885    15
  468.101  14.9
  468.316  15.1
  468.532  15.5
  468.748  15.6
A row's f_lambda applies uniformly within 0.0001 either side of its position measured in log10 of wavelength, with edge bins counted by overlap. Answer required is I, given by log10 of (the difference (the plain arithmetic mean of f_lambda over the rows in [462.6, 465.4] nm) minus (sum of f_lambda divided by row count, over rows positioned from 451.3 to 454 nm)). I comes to -0.4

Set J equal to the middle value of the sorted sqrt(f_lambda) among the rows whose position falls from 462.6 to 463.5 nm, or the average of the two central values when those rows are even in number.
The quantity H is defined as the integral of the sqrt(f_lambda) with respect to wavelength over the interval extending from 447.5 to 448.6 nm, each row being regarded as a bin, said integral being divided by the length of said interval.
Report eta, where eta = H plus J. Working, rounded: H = 3.78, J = 3.93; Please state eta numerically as 7.71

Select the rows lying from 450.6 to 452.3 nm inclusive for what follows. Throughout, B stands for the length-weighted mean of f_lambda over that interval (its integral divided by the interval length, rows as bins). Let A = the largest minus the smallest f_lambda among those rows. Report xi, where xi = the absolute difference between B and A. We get 14.0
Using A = 0.9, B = 14.91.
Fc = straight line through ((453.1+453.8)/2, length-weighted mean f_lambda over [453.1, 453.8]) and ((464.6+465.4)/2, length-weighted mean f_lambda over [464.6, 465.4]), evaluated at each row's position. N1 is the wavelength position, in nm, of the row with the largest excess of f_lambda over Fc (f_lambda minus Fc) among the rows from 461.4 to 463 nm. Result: 462.743 nm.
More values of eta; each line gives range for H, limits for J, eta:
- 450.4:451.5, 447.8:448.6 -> 7.65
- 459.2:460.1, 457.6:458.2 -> 7.74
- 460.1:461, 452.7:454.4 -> 7.72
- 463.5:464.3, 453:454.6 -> 7.69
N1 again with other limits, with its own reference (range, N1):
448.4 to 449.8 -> 449.096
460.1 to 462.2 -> 461.678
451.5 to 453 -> 452.001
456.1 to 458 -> 457.235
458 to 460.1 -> 458.923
